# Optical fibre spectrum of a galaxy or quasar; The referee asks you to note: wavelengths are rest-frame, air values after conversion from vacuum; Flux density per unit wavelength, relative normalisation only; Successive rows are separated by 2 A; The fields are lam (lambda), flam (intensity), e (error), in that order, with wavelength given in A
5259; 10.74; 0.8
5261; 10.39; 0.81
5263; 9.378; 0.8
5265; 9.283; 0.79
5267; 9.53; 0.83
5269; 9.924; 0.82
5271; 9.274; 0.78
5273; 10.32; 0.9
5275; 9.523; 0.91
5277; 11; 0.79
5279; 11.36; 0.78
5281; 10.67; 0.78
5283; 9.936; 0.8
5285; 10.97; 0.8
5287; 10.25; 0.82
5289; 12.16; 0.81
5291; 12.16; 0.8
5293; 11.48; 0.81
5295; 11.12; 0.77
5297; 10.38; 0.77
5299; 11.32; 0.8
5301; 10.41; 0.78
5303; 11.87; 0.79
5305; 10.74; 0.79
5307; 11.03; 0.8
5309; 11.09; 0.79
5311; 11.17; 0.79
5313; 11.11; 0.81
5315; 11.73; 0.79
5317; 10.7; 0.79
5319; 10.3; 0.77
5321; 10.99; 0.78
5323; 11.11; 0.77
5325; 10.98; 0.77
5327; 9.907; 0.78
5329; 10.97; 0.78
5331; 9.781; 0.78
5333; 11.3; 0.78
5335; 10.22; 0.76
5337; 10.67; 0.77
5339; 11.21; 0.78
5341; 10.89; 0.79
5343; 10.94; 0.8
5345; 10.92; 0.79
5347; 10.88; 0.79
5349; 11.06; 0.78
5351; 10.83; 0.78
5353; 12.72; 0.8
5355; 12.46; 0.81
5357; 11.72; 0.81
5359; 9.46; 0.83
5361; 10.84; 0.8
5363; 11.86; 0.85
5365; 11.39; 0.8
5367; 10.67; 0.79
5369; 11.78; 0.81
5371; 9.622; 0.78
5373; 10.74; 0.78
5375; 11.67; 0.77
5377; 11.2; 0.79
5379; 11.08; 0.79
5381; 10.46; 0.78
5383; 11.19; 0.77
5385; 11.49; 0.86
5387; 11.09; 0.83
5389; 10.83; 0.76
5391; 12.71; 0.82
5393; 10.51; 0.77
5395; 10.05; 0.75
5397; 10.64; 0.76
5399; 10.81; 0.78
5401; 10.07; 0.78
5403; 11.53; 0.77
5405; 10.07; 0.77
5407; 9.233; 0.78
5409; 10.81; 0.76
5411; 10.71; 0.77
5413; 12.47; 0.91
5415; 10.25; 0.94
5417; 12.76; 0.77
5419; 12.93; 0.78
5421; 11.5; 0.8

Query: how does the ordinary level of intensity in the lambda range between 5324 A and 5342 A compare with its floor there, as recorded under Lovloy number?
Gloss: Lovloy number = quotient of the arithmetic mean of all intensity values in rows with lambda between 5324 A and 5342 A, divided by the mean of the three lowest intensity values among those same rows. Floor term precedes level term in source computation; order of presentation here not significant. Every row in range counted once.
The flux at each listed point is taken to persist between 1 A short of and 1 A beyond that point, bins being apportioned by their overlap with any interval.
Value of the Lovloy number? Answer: 1.07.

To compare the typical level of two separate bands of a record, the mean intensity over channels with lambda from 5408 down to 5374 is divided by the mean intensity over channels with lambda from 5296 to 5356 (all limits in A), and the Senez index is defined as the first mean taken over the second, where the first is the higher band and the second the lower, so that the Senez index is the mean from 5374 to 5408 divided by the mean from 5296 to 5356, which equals 0.99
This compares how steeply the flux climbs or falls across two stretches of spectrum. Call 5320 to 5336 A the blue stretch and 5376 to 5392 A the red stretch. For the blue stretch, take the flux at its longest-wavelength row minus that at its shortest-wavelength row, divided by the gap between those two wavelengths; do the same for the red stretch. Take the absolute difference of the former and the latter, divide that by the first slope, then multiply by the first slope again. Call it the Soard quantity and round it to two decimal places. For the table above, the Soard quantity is 0.16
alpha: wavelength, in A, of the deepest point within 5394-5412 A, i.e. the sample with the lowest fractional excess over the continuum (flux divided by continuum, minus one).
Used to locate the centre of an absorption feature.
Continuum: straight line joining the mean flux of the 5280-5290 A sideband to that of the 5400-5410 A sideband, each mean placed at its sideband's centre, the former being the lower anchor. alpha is 5407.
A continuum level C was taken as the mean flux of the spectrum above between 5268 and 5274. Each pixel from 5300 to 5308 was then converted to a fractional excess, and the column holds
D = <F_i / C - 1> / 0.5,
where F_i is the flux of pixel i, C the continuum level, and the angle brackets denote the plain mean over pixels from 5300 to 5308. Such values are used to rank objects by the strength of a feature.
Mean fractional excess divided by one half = 0.24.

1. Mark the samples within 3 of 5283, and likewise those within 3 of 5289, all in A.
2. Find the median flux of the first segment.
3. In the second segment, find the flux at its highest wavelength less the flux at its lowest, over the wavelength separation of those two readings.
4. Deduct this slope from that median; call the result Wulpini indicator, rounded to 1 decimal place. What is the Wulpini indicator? 10.2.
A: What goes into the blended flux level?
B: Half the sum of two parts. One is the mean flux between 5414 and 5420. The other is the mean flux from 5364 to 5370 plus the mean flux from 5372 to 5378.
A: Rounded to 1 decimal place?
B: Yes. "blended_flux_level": 17.2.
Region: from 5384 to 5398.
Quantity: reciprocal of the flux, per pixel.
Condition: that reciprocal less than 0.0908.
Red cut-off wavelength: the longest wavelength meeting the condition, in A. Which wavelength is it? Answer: 5391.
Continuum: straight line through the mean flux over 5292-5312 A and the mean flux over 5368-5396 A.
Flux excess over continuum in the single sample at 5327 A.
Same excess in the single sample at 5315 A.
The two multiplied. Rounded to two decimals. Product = -0.77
